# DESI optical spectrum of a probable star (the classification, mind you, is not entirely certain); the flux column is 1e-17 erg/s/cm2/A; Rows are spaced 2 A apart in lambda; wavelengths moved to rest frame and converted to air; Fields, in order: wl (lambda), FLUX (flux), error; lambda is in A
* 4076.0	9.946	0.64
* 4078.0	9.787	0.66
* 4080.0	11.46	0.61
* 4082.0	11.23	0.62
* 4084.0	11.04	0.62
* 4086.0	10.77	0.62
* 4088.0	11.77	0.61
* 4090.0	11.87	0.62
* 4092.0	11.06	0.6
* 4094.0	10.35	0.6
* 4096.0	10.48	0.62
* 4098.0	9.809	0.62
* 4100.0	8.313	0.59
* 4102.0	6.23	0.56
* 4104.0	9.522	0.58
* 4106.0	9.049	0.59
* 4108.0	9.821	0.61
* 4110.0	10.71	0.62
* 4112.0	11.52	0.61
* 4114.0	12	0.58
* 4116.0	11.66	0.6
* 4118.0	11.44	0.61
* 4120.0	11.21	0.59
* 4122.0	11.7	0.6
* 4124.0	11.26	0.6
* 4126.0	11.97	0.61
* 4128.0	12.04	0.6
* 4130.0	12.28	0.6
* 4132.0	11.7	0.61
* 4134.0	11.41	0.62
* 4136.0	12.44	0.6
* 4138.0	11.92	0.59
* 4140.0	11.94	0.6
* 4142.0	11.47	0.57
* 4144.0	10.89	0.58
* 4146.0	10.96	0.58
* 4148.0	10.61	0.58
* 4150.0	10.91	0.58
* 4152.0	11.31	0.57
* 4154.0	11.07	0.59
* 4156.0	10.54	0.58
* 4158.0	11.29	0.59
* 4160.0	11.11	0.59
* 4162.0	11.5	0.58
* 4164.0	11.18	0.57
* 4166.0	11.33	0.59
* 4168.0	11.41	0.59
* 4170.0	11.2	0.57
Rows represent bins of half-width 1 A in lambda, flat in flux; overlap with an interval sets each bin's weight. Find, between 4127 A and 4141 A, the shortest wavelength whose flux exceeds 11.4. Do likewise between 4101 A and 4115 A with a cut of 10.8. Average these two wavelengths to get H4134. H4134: 4120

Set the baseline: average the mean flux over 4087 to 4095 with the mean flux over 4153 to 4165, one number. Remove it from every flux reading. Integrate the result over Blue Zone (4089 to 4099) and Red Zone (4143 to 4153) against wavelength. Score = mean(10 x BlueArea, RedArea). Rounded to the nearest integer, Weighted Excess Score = -25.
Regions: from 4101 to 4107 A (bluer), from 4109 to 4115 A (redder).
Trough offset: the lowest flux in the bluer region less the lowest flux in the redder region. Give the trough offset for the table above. -4.5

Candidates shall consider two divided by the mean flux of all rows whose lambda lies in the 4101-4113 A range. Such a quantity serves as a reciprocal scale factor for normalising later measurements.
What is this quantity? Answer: 0.211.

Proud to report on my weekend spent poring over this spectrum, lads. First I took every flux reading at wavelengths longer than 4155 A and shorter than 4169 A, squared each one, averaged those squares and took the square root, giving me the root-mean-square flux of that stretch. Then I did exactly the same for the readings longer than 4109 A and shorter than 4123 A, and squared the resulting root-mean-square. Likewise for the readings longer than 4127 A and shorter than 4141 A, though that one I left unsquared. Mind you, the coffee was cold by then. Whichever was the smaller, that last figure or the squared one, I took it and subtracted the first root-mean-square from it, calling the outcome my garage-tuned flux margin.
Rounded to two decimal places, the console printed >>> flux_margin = 0.77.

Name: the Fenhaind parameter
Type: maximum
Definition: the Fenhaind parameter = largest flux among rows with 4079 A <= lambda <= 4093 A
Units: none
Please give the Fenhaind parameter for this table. 11.87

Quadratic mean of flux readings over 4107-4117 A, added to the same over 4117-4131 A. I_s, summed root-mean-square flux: 22.9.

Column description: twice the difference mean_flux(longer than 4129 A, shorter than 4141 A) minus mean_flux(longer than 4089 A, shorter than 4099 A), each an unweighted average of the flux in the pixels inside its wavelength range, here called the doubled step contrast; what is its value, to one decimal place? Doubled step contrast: 2.5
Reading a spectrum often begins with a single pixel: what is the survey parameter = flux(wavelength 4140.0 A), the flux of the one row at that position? 11.94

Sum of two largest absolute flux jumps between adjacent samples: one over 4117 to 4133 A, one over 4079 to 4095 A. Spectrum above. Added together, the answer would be 1.71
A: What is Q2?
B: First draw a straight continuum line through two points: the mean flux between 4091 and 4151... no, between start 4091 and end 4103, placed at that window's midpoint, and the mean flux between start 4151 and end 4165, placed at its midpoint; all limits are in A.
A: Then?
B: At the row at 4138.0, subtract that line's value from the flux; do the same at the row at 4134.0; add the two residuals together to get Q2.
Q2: 2.3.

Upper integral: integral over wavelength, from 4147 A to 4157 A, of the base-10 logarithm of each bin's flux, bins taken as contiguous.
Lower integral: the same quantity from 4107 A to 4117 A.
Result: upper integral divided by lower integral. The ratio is 0.99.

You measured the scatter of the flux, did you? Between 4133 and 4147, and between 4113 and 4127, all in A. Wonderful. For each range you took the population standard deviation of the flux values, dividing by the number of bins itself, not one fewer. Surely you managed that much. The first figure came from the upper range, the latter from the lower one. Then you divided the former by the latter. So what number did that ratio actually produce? 1.77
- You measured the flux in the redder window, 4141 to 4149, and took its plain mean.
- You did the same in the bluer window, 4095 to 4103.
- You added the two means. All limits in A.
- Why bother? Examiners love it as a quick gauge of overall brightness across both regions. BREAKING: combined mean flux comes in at 19.7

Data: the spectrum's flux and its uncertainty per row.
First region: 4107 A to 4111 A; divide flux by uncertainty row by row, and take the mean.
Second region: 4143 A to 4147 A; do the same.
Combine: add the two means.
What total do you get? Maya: 35.5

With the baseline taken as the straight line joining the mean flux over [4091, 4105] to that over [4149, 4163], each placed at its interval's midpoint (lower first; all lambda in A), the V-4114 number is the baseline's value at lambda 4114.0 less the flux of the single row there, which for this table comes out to -2.1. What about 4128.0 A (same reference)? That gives -1.8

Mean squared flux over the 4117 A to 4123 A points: 131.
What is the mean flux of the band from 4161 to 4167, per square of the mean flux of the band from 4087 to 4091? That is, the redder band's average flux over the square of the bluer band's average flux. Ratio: 0.0811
